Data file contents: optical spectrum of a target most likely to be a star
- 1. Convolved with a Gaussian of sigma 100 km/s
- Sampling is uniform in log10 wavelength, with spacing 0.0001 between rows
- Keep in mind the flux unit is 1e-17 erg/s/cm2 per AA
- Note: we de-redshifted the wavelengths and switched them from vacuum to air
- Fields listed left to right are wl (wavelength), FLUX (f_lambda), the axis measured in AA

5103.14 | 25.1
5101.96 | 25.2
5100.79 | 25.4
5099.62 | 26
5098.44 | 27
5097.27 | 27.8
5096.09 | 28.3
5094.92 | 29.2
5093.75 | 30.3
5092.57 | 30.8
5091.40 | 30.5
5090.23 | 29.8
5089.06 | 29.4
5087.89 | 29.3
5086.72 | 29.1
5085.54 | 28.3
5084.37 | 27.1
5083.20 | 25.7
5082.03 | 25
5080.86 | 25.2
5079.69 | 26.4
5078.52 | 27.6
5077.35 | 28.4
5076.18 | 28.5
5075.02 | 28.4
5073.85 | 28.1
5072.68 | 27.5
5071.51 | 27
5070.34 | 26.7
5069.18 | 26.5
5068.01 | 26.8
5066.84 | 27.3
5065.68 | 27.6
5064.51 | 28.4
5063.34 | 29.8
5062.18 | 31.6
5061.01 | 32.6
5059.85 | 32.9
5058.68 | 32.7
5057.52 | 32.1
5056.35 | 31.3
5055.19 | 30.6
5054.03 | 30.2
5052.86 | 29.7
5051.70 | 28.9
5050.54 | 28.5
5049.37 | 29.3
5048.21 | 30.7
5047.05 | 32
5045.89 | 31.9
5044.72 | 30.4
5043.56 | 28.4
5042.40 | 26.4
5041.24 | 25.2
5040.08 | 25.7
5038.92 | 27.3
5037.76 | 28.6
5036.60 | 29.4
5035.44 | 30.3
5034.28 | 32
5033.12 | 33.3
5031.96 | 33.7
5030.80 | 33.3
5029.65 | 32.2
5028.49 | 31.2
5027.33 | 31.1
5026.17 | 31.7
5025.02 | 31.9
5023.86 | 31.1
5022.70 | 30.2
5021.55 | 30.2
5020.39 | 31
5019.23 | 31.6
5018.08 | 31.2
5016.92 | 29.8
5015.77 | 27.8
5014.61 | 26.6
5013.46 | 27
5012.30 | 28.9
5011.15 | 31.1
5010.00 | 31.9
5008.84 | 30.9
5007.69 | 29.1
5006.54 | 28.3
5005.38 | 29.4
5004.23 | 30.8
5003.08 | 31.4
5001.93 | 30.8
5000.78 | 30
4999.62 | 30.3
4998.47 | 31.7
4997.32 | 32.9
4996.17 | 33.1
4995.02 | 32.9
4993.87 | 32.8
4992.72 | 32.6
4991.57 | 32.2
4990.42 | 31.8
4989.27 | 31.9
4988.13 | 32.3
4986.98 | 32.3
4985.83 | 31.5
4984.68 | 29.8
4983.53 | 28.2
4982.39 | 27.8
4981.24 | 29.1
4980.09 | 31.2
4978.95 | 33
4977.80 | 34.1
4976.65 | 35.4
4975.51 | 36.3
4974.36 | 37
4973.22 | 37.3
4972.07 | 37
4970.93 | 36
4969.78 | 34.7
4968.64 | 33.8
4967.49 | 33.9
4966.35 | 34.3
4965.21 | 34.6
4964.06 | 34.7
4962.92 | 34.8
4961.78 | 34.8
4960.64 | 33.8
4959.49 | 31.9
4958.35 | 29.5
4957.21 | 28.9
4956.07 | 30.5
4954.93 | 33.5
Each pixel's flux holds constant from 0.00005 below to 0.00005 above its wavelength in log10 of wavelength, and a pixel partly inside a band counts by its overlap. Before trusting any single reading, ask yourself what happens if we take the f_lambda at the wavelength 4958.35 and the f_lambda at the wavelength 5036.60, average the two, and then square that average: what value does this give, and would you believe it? 867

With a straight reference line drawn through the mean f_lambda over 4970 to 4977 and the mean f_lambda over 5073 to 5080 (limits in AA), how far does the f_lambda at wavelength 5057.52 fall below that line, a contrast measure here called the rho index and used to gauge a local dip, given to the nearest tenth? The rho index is -2.6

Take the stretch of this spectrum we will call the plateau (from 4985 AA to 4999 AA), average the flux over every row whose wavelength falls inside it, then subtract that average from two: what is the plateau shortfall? -30.3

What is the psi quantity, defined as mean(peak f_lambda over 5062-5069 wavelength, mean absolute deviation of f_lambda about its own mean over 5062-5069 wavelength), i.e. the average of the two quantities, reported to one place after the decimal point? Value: 16.5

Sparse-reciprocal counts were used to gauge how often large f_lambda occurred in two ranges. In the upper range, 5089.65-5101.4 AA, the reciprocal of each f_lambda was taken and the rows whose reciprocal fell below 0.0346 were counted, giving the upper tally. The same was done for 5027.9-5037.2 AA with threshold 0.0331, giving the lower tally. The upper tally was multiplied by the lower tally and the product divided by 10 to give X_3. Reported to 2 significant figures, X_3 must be 3.5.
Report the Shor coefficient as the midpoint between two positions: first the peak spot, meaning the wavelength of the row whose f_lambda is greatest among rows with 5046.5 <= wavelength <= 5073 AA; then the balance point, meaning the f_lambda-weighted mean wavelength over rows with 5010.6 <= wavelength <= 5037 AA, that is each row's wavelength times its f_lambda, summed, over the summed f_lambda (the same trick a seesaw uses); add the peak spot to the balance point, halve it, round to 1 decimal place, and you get 5042.0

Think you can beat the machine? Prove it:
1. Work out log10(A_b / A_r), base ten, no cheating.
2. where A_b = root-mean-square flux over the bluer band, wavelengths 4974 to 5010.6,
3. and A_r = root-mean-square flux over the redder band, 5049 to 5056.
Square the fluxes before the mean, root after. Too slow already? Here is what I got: 0.031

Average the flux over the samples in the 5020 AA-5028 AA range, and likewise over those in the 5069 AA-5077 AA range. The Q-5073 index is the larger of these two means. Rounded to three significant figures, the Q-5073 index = 31.0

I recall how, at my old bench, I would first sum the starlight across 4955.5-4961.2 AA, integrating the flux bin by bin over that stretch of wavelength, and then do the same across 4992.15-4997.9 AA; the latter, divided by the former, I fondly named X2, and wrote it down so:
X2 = 1.07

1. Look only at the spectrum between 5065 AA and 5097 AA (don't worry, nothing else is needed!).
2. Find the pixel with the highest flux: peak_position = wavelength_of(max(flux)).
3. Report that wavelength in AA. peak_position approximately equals 5092.57 AA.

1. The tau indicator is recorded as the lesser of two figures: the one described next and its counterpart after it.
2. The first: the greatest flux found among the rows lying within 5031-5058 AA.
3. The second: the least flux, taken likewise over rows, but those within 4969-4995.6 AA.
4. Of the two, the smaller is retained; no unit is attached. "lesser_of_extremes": 27.8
